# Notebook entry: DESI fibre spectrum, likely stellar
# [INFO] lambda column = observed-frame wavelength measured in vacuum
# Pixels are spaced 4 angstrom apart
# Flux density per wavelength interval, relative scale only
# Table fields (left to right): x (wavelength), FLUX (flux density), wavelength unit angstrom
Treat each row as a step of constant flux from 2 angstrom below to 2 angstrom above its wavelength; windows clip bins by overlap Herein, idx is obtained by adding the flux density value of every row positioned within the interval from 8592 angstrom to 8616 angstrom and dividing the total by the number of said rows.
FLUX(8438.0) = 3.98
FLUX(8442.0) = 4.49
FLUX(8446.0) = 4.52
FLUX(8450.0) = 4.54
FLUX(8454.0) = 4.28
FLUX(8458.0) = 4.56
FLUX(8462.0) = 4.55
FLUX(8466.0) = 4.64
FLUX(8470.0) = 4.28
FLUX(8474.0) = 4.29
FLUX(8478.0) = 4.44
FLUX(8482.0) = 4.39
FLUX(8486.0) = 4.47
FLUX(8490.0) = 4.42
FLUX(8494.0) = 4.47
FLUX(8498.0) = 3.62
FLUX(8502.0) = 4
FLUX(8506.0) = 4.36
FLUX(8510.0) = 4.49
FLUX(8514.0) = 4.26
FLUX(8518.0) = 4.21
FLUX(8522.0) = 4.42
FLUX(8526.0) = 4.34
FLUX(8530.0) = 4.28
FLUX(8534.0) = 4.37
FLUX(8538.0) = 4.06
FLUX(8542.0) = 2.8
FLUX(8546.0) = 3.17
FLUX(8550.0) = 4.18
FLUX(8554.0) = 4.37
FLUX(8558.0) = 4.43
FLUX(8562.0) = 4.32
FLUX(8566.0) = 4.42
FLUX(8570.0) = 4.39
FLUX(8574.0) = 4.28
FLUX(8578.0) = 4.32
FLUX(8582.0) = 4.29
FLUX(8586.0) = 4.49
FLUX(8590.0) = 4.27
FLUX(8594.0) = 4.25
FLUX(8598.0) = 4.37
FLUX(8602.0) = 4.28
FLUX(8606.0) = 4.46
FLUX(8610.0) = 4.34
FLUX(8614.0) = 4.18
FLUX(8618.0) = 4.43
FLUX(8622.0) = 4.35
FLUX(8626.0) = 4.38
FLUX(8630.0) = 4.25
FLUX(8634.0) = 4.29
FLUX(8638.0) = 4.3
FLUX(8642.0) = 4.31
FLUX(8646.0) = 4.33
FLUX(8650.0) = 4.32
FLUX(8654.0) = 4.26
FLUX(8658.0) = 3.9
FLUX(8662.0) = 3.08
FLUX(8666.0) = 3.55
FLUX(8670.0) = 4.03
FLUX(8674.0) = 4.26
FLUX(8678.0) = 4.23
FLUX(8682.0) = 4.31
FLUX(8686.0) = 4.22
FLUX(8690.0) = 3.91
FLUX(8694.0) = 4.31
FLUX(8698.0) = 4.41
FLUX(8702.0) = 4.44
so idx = 4.31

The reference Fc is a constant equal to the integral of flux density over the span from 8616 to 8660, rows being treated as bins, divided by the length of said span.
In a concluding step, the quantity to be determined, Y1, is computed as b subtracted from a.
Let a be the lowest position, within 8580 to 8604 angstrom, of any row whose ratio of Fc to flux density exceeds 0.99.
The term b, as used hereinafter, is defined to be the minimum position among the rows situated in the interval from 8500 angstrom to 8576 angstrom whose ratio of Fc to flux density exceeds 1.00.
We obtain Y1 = 80 angstrom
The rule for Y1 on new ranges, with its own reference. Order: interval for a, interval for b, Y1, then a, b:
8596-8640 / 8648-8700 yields -52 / 8602.0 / 8654.0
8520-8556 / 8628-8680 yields -100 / 8530.0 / 8630.0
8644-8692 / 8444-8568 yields 196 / 8650.0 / 8454.0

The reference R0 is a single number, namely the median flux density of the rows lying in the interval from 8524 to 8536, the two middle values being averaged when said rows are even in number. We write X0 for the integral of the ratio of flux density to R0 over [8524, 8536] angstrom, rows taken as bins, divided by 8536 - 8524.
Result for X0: 0.998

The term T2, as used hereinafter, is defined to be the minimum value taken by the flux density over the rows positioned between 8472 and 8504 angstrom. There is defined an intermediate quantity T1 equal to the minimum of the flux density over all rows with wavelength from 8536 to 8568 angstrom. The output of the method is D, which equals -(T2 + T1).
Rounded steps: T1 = 2.8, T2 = 3.62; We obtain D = -6.4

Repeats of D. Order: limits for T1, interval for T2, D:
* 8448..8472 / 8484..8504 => -7.9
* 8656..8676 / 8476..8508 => -6.7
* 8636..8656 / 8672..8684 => -8.5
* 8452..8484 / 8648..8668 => -7.4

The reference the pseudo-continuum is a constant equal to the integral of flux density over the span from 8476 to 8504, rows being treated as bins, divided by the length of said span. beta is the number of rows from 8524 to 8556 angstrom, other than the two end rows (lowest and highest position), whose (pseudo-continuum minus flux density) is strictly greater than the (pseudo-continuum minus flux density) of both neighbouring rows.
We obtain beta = 2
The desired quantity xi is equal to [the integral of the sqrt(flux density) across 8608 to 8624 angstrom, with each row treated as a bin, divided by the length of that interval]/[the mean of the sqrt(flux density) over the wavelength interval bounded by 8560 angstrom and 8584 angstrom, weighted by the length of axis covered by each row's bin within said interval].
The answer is 1.00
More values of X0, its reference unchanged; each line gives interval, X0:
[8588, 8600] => 0.990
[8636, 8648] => 0.994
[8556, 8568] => 1.012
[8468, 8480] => 0.999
